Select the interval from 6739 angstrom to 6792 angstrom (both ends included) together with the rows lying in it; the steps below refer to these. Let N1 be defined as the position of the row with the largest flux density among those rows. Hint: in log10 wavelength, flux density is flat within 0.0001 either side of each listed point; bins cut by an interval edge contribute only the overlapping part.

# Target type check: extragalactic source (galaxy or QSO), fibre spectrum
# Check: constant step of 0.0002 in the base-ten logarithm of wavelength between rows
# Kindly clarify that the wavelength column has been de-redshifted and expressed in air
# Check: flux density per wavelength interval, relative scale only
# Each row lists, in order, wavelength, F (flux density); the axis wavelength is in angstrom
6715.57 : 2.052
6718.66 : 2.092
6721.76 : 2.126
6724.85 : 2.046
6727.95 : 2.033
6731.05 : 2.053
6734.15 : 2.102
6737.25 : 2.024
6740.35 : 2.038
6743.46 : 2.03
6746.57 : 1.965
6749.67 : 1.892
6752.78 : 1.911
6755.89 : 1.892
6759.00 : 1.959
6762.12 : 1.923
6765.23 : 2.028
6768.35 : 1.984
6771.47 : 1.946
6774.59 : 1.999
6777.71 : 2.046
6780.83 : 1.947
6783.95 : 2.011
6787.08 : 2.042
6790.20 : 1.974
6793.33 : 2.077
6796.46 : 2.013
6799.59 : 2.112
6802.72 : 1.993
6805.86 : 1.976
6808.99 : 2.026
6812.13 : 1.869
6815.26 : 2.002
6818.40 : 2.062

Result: 6777.71 angstrom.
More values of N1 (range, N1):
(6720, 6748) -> 6721.76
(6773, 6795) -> 6793.33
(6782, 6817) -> 6799.59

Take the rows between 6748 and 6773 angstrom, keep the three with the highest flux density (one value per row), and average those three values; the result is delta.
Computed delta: 1.99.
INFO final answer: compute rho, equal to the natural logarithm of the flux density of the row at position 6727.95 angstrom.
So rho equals 0.710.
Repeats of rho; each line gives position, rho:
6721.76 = 0.754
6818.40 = 0.724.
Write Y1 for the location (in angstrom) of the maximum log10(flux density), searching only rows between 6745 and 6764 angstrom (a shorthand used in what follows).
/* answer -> 6746.57 angstrom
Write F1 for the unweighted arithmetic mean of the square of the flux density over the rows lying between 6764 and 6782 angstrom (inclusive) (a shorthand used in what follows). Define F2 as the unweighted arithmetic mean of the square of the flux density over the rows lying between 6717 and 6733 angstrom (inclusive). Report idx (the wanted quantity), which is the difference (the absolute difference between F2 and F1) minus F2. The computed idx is -3.97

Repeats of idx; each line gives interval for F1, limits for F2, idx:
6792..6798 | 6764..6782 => -3.75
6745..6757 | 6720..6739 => -3.67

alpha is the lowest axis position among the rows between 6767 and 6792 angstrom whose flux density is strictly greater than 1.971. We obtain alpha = 6768.35 angstrom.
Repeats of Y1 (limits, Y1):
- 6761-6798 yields 6793.33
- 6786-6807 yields 6799.59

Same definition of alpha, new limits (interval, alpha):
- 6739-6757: 6740.35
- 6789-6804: 6790.20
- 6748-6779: 6765.23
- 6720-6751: 6721.76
